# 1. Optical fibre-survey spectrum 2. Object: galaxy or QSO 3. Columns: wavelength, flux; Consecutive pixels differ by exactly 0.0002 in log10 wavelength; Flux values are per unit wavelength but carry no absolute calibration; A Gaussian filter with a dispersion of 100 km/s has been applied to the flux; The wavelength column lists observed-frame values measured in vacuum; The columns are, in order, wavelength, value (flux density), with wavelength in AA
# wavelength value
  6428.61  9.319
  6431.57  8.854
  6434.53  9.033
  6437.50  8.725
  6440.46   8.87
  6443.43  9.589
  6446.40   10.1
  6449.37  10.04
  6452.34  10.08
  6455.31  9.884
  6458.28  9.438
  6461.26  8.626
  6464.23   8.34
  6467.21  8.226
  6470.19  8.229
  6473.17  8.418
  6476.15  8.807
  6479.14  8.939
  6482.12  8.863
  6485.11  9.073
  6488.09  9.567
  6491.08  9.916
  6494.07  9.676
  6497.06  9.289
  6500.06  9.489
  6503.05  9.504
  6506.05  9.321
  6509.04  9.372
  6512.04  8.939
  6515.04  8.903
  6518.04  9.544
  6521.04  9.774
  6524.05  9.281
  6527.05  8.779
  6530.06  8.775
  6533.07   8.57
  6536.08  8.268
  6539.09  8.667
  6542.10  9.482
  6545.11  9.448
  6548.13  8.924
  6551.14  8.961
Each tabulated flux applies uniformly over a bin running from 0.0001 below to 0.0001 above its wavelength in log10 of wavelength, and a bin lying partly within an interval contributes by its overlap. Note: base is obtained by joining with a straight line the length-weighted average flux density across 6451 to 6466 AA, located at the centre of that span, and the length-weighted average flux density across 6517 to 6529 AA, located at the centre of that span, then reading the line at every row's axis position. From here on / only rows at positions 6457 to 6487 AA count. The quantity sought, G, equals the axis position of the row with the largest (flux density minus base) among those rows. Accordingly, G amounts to 6458.28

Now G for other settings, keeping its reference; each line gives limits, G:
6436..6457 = 6446.40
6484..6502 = 6491.08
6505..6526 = 6521.04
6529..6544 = 6542.10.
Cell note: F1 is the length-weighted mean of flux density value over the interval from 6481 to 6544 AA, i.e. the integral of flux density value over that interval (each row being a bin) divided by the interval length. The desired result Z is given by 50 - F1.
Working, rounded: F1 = 9.20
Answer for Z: 40.8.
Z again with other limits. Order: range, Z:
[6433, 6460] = 40.5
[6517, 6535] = 40.9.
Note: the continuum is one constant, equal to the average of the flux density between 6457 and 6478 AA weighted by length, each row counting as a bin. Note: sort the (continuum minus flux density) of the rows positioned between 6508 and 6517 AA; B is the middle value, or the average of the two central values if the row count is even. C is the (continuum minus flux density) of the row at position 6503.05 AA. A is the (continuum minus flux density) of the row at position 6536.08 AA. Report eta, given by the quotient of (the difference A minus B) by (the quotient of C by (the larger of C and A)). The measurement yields -0.2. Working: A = 0.3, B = -0.36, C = -0.9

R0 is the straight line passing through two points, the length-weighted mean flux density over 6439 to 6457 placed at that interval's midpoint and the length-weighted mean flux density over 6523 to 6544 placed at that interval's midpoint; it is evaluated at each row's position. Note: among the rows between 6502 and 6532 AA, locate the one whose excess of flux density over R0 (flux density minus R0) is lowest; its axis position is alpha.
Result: 6515.04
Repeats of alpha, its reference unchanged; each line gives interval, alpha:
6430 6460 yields 6437.50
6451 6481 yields 6467.21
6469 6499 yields 6470.19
